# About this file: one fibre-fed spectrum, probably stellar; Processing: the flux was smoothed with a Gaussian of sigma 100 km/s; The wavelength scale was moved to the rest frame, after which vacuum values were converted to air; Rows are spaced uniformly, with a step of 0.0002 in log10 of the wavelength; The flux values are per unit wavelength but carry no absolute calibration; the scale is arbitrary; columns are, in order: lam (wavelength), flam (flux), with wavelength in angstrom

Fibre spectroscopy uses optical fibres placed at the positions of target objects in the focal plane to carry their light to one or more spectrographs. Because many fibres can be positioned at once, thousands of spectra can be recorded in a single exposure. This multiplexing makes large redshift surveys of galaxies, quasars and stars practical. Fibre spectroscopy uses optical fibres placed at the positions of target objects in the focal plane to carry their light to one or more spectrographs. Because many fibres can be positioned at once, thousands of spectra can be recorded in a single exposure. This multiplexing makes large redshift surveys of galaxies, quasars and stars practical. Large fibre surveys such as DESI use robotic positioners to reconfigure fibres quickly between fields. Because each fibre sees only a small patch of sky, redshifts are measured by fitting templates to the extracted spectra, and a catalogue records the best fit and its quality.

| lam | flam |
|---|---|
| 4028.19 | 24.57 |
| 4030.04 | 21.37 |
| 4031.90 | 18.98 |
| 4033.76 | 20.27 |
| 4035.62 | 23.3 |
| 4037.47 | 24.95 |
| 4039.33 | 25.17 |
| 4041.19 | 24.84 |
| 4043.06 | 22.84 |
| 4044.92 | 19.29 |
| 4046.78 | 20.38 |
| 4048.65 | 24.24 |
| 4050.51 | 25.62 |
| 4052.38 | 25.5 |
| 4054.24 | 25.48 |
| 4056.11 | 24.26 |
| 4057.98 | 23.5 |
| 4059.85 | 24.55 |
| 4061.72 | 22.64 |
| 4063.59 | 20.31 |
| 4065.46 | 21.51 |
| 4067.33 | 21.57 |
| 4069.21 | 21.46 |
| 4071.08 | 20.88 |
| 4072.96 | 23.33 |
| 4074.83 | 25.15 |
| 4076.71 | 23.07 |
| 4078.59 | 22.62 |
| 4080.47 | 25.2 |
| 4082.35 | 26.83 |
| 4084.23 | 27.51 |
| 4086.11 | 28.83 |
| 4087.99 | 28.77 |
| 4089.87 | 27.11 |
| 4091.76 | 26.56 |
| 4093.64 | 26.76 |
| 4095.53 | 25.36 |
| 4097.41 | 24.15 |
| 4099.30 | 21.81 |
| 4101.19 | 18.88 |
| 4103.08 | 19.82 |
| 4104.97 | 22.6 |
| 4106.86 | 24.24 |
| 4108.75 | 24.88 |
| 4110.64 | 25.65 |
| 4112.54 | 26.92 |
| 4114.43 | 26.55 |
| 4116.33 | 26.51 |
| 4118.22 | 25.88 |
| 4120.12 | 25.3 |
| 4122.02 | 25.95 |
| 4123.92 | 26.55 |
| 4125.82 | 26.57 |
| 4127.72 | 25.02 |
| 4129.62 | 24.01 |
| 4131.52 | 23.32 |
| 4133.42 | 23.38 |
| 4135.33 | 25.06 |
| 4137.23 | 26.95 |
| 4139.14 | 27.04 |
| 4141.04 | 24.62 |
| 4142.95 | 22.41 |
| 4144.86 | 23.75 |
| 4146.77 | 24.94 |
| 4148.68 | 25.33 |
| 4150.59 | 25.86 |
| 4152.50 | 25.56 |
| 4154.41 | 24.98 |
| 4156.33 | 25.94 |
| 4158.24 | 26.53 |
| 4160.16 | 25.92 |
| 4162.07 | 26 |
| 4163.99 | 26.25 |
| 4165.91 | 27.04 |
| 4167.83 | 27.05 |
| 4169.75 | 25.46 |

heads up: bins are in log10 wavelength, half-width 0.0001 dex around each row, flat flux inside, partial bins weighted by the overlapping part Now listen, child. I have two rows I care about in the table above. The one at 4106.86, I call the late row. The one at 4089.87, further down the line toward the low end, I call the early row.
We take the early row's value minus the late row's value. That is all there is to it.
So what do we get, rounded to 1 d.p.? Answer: 2.9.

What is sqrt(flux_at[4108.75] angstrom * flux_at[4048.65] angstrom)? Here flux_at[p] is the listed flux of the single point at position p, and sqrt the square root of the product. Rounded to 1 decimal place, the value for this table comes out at 24.6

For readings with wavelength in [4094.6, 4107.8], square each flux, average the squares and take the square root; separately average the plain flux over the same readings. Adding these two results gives 44.9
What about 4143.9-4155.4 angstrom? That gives 50.1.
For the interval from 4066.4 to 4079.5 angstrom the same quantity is 45.2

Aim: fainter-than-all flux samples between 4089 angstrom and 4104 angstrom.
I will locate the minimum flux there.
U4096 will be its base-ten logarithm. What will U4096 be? 1.28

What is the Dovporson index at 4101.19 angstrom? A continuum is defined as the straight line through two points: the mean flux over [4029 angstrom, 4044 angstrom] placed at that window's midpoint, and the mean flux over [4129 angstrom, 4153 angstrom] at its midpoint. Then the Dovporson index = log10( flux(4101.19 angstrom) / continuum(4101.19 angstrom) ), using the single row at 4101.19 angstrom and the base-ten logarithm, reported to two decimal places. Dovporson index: -0.10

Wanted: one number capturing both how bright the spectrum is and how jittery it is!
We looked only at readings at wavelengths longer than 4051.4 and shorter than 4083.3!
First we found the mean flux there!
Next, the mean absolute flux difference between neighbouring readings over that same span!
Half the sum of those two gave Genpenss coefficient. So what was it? 12.3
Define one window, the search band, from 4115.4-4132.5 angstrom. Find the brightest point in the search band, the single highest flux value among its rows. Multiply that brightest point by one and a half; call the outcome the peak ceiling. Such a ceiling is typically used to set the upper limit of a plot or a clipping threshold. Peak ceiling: 39.9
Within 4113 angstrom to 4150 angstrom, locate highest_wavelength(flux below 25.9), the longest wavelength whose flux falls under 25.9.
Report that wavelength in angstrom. 4148.68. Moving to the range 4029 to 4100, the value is 4099.30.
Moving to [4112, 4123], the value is 4120.12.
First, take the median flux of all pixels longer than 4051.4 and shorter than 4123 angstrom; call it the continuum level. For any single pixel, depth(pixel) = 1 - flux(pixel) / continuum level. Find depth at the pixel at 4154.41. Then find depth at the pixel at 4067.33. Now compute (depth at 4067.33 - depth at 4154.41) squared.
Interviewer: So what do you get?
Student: 0.019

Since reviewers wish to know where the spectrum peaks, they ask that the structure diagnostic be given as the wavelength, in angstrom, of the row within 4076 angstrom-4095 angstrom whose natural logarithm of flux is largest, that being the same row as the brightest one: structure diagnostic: 4086.11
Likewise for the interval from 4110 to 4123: 4112.54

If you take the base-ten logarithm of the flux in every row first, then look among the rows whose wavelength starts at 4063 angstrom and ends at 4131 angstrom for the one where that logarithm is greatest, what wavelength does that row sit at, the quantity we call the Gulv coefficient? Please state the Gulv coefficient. 4086.11 angstrom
